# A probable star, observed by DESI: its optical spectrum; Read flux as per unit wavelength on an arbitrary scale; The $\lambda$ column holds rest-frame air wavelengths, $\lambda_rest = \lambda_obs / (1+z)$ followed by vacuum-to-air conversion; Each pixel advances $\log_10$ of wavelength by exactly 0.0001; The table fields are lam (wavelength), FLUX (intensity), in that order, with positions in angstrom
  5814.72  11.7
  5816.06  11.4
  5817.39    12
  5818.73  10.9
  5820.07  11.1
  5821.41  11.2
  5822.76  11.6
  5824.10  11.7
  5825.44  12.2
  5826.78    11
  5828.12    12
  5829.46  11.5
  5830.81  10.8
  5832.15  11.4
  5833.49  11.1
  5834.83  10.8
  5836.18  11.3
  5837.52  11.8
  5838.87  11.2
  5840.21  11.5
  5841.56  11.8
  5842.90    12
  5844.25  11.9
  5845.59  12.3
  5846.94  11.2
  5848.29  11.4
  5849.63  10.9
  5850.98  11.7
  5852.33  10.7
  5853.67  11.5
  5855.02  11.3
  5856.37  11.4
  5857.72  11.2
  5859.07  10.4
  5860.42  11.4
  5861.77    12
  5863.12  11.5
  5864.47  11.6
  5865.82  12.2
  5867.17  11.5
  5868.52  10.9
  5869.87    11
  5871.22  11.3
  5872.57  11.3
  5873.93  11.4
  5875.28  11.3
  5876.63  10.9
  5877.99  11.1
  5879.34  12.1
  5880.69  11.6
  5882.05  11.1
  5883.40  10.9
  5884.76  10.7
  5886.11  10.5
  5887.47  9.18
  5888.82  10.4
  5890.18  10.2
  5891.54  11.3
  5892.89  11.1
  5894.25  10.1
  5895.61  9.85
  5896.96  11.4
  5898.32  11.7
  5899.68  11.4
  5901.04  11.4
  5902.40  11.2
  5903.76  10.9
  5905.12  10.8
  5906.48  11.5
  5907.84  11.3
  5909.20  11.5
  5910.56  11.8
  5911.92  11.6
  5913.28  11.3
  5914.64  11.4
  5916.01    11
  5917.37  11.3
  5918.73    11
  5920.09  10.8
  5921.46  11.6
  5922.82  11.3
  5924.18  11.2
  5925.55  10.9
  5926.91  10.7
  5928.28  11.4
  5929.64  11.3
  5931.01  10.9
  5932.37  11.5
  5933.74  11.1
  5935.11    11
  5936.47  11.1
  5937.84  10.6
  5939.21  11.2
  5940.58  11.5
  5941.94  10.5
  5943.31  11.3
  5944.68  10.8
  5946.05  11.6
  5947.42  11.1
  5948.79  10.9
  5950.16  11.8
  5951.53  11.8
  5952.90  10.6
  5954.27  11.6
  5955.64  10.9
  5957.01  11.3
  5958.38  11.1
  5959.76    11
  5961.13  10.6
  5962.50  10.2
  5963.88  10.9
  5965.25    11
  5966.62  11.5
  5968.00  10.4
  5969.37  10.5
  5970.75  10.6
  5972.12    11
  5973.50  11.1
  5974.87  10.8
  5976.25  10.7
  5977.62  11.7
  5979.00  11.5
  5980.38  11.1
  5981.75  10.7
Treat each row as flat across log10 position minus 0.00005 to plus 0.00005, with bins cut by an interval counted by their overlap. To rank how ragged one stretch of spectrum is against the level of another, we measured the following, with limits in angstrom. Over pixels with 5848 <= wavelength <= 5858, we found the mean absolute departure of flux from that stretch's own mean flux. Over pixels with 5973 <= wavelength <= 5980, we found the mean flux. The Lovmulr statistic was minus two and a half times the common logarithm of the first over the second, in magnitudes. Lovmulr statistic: 4.14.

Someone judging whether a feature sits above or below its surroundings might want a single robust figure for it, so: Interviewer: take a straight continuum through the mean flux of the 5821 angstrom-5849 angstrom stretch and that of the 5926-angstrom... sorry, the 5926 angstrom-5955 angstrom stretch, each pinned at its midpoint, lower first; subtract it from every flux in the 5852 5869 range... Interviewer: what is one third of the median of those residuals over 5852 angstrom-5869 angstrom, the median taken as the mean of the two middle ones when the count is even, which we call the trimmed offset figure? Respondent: -0.008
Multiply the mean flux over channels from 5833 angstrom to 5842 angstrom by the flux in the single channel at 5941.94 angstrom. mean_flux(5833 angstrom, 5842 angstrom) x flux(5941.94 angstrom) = 119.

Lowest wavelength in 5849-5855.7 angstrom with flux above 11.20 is 5850.98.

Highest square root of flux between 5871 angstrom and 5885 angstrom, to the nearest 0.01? 3.48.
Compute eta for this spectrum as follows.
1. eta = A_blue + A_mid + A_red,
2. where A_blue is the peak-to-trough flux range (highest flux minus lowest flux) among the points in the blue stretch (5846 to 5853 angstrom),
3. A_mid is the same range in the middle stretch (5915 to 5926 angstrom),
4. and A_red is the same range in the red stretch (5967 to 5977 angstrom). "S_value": 2.5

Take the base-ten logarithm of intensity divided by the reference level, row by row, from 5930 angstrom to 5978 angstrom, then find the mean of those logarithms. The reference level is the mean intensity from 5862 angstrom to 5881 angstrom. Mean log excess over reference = -0.015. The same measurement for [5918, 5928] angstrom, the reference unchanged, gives -0.013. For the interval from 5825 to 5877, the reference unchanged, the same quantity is -0.001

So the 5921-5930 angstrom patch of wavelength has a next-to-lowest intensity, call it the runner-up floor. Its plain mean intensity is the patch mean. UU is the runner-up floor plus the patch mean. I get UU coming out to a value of 22.1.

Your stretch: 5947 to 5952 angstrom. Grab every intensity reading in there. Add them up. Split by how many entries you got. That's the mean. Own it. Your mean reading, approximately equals 11.4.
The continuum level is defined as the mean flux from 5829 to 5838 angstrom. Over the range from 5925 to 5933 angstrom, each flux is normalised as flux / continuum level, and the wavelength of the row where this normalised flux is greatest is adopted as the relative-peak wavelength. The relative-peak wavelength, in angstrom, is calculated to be 5932.37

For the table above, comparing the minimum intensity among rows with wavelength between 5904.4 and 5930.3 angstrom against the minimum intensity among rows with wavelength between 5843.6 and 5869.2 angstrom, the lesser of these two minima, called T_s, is 10.4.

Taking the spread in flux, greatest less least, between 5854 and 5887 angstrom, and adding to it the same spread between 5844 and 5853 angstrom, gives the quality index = 3.4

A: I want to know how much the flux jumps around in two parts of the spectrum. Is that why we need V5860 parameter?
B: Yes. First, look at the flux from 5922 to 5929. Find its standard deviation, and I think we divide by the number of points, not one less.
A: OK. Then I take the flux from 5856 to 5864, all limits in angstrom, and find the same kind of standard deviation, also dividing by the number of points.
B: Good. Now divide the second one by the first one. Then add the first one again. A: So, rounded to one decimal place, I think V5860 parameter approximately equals 2.1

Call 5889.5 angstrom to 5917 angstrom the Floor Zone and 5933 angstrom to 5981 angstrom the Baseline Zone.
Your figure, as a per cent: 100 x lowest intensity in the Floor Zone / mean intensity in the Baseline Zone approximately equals 89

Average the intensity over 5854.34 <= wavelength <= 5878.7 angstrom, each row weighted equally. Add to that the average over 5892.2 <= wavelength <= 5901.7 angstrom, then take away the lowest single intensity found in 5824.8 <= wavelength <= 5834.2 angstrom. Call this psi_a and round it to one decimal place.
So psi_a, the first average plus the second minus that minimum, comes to 11.5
